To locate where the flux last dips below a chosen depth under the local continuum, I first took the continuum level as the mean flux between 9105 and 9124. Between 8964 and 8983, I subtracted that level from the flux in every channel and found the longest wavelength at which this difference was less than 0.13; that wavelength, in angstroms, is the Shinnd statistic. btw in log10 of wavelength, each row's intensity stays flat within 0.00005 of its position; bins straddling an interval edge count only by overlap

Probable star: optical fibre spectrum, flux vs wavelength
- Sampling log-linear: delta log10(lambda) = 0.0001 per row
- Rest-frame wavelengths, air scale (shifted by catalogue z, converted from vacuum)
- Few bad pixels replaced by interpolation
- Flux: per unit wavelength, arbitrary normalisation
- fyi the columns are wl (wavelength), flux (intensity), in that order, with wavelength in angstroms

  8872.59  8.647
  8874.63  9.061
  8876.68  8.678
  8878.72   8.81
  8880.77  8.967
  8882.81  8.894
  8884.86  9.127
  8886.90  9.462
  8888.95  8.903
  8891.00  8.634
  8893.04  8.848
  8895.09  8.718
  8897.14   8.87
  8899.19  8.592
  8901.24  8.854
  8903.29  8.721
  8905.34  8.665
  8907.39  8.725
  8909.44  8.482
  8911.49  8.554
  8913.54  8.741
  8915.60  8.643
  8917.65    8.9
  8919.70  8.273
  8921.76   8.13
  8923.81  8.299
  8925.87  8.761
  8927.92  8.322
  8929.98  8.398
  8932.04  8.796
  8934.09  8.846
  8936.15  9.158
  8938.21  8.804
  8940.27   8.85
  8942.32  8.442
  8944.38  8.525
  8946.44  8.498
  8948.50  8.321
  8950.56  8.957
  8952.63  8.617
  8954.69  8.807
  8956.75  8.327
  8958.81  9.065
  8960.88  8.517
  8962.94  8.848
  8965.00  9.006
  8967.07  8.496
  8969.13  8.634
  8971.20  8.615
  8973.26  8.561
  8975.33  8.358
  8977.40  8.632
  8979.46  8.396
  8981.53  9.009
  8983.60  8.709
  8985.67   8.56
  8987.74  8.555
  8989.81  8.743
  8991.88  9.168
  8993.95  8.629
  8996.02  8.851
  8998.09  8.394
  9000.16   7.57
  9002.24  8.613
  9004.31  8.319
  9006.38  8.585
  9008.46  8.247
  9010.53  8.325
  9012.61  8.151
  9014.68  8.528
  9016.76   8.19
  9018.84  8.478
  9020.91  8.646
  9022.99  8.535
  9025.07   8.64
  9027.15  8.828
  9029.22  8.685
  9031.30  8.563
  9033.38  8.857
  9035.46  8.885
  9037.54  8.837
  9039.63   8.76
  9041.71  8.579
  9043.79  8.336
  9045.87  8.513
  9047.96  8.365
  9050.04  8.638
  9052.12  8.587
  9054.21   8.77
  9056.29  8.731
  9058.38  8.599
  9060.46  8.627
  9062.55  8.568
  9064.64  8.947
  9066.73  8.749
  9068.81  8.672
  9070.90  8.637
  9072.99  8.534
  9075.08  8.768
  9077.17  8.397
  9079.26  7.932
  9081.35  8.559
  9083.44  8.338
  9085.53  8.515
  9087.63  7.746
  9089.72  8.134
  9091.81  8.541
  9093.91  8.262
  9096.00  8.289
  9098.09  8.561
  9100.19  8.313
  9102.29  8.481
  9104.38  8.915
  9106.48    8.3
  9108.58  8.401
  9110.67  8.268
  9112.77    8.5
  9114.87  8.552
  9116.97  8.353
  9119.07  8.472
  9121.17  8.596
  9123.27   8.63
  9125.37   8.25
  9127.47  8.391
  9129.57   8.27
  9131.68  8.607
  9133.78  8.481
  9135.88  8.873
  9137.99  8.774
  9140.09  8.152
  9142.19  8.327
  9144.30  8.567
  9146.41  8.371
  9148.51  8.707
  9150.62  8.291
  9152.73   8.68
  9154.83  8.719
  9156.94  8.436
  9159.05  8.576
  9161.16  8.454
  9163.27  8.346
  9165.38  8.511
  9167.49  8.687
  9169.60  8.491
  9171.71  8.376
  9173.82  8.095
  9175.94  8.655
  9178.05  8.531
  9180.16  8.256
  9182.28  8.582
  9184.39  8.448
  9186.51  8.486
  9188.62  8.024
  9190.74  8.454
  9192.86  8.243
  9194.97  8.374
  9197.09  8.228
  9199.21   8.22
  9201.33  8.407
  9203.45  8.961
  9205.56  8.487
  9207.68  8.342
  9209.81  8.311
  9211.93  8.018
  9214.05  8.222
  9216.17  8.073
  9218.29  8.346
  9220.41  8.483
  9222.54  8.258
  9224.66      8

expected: 8979.46 angstroms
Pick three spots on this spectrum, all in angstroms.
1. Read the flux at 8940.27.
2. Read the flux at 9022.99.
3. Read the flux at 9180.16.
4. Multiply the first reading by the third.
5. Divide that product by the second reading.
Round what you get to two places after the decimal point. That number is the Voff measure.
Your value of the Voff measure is 8.56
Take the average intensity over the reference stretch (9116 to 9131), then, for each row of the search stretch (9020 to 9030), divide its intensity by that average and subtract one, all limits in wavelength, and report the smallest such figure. 0.013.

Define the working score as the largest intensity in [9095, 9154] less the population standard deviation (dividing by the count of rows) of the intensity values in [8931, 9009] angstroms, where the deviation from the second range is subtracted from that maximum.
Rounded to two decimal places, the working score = 8.62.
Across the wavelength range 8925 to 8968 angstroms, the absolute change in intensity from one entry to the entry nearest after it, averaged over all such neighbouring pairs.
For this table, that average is 0.32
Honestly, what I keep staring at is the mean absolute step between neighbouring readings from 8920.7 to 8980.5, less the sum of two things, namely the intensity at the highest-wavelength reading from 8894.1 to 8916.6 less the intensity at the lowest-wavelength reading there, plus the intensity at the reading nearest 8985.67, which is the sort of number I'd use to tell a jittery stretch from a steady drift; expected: -8.2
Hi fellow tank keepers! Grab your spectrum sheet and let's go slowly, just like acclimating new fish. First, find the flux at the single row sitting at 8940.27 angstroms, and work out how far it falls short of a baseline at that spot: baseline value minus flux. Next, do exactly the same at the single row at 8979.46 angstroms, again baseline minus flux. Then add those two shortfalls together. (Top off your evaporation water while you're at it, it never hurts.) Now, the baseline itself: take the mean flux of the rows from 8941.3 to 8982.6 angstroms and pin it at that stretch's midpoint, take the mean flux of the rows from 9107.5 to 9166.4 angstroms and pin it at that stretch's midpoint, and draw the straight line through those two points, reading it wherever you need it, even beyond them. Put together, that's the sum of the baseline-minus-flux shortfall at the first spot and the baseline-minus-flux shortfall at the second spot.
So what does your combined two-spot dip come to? 0.0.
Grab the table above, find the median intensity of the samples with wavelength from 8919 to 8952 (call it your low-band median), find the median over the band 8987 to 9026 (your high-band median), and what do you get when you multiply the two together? 72.6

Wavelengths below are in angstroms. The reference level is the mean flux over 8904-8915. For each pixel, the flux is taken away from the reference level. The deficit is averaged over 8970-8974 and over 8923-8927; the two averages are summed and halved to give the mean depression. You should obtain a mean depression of 0.07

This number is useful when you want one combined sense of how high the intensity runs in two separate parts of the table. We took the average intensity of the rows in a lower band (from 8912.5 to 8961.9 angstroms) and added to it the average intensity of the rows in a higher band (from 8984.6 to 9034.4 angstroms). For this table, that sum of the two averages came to 17.2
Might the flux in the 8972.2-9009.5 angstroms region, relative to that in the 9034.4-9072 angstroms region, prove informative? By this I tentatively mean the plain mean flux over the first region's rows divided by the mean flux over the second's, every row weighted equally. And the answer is 0.988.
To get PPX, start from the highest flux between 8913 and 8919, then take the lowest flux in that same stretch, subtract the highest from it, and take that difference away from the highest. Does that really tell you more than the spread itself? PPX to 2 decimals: 9.16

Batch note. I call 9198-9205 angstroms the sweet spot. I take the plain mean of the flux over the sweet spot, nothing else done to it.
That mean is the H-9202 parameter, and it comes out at 8.53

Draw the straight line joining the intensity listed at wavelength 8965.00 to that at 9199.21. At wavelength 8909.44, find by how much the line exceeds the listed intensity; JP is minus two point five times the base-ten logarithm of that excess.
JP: 0.4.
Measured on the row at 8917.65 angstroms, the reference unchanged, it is 1.4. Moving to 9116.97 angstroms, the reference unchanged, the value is 2.1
